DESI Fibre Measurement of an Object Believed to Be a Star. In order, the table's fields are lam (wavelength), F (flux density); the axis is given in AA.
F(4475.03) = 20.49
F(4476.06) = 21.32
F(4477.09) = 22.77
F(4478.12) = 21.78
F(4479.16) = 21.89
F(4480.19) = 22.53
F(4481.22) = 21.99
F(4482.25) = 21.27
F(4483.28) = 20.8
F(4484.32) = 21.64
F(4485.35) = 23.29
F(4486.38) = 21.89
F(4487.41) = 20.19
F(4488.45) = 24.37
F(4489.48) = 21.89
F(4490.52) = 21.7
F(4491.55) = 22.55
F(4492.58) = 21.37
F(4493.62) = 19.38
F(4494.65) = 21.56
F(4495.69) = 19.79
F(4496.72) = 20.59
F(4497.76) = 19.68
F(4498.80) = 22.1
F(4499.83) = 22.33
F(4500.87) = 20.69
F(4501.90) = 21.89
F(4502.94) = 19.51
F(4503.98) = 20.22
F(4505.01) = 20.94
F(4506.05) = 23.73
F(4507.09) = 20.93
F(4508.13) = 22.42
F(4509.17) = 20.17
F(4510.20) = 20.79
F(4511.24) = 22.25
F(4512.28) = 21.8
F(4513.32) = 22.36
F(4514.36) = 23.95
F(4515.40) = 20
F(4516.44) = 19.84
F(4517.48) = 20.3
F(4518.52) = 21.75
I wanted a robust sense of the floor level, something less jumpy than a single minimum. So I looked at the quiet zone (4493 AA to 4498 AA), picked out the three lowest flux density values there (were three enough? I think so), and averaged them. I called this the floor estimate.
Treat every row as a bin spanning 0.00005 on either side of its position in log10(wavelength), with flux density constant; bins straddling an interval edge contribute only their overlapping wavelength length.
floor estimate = 19.62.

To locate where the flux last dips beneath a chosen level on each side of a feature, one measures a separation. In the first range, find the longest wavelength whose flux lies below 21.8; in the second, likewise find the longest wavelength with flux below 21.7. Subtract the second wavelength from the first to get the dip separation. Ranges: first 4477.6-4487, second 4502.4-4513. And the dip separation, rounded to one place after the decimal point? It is -25.9 AA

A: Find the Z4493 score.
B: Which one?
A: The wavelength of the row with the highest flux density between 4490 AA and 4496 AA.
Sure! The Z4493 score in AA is 4491.55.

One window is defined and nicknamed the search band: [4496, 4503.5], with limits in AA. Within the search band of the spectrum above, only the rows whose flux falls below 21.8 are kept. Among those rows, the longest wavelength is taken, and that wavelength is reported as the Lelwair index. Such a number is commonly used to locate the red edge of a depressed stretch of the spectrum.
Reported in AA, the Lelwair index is 4502.94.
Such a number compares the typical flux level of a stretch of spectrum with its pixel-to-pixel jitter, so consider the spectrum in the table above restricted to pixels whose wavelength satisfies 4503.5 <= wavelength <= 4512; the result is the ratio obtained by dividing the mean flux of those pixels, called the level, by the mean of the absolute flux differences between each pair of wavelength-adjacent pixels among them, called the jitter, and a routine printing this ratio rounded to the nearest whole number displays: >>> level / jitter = 12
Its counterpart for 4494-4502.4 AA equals 16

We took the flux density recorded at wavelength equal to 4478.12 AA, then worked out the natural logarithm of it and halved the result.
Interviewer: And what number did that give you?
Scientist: 1.540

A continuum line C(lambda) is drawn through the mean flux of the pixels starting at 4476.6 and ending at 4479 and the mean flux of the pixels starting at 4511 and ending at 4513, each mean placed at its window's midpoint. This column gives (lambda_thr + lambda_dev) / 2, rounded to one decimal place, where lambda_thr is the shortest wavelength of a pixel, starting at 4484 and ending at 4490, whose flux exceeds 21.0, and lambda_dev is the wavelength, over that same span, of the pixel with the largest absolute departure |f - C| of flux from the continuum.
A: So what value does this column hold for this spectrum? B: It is 4486.4 AA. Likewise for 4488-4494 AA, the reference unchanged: 4491.0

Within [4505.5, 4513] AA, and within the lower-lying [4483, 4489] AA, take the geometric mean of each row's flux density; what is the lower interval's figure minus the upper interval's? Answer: 0.29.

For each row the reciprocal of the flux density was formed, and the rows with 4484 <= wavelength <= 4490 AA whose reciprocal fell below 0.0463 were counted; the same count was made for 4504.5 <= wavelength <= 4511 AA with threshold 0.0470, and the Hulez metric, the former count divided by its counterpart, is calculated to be 2.5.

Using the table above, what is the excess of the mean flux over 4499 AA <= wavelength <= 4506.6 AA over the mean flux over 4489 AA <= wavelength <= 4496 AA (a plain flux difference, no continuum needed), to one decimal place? 0.2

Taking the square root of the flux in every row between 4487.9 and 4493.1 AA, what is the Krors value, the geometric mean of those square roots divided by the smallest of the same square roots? 1.023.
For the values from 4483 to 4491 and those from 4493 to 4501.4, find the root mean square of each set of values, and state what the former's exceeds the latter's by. 1.2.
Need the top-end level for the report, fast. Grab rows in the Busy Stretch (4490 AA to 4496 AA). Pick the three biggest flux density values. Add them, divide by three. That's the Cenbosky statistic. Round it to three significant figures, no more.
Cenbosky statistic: 21.9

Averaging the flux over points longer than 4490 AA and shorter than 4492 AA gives 22.1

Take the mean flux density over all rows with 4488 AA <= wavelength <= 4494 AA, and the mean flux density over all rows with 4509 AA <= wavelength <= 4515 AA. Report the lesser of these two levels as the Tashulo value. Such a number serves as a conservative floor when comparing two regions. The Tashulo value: 21.9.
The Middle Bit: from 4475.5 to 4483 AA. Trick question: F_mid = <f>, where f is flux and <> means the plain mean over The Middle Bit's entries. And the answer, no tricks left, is 21.9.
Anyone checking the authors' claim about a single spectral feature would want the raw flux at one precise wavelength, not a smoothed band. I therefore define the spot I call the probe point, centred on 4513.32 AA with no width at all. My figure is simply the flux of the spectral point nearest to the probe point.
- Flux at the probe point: 22.36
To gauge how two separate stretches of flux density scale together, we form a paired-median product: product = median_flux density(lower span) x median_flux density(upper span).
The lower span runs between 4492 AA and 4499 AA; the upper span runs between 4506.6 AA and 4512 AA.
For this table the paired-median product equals 431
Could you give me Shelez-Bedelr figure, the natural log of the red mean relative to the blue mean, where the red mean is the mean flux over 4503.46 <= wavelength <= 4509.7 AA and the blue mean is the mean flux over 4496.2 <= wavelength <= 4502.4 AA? 0.01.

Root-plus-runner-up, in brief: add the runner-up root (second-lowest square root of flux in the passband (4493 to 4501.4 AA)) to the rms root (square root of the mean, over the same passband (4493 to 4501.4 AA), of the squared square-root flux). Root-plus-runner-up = 9.0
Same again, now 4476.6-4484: 9.3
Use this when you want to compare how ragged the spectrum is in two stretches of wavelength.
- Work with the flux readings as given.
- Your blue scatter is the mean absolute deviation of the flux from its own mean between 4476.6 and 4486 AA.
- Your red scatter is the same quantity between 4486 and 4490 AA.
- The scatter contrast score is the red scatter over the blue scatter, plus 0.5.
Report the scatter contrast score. 2.5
